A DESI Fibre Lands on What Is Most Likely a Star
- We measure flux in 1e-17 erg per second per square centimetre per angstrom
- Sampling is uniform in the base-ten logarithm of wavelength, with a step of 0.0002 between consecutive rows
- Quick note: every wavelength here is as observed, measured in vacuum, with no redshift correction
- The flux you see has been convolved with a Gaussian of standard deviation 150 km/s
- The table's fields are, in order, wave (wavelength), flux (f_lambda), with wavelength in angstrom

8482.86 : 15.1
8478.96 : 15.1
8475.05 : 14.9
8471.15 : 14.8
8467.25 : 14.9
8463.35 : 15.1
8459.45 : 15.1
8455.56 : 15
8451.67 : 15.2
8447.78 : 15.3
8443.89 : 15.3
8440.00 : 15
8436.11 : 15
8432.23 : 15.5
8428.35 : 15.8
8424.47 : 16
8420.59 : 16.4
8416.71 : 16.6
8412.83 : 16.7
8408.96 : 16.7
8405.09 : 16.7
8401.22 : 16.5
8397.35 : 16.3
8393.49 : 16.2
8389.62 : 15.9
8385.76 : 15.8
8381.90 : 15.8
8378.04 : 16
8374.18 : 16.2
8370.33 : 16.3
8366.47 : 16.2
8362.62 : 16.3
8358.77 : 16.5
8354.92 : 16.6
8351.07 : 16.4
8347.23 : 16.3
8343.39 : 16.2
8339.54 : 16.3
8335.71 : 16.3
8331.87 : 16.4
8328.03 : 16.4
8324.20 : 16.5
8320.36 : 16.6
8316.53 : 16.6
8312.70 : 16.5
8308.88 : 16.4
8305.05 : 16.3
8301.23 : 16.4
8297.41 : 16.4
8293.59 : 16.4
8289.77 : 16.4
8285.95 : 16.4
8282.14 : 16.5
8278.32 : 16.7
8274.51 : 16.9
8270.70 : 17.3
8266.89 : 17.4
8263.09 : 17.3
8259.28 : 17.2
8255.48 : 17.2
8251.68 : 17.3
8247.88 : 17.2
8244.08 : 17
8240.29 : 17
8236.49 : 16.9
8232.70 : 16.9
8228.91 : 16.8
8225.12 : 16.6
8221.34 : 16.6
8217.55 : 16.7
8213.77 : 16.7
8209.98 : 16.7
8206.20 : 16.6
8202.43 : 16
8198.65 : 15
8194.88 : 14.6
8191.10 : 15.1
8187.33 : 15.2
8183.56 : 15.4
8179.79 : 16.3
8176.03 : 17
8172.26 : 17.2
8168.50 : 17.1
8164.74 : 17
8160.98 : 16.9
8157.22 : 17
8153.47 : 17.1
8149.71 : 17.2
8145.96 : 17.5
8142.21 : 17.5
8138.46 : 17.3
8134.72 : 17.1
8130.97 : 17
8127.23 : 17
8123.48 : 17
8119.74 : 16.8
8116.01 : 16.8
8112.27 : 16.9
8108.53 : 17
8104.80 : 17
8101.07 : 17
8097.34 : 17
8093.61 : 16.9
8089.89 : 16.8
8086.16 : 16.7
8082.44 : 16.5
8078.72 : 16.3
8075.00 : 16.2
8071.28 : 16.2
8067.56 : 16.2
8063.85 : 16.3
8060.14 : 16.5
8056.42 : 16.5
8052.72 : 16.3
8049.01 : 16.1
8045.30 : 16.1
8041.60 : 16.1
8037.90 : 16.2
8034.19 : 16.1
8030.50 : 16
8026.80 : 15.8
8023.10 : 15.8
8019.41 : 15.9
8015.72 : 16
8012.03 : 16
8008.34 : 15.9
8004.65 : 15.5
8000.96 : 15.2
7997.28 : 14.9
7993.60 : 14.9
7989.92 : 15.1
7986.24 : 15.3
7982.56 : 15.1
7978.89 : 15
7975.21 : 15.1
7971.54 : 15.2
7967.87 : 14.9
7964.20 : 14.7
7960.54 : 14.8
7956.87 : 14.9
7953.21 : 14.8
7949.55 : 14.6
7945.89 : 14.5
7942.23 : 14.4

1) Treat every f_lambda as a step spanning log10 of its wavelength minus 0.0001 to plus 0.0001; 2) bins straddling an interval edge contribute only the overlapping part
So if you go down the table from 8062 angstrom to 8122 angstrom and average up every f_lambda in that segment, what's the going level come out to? 16.7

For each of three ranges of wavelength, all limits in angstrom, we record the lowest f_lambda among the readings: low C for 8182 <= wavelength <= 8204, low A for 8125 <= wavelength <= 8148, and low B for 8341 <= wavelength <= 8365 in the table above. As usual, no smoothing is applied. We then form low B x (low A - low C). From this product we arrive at 39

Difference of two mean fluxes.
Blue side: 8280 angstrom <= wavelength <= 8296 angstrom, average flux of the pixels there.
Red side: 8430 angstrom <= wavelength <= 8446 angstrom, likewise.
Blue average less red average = 1.2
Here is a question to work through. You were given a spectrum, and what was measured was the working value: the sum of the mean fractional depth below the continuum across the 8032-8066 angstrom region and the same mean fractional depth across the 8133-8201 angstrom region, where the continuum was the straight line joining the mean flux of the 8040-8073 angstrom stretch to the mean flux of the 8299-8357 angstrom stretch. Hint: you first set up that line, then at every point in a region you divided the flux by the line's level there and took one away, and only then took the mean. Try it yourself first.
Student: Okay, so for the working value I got 0.01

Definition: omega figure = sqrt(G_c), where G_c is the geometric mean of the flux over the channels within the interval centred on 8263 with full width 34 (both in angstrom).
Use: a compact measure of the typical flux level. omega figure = 4.14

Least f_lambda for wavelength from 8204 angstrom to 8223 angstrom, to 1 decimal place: 16.6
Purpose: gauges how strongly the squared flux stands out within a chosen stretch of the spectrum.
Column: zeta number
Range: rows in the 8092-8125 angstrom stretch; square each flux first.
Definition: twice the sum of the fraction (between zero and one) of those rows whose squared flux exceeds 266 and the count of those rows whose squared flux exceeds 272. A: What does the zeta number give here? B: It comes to 20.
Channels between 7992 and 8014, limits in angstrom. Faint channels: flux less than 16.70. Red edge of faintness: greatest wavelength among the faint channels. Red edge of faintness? 8012.03 angstrom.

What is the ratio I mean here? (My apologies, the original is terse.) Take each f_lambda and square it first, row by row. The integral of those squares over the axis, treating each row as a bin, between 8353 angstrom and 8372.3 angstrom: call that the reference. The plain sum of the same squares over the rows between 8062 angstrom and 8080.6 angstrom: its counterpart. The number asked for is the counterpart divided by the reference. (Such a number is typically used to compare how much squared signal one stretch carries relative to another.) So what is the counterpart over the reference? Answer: 0.255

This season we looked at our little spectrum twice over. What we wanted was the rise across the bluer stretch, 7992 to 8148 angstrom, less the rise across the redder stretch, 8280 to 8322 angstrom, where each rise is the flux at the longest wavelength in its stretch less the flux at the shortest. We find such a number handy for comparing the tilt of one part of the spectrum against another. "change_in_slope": 2.5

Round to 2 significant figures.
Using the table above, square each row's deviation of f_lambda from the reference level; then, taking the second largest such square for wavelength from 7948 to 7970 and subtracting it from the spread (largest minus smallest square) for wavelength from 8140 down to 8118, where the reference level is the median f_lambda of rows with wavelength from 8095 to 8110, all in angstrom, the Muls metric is -5.2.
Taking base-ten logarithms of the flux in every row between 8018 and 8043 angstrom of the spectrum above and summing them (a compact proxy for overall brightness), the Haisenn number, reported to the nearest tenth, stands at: 8.4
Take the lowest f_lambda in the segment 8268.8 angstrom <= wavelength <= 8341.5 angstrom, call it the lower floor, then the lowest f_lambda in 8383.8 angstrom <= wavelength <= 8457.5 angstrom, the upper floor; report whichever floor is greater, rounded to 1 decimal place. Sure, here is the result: 16.3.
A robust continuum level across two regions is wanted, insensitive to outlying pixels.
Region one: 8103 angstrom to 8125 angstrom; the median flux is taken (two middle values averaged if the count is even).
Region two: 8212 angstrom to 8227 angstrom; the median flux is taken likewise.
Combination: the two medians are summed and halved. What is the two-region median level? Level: 16.8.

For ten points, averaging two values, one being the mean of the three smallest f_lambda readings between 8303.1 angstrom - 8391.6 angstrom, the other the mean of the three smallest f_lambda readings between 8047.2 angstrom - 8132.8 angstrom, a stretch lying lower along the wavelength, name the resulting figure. 16.0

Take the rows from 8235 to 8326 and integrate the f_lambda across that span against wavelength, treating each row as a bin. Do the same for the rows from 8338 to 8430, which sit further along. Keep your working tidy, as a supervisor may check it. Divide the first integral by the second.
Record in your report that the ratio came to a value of 1.02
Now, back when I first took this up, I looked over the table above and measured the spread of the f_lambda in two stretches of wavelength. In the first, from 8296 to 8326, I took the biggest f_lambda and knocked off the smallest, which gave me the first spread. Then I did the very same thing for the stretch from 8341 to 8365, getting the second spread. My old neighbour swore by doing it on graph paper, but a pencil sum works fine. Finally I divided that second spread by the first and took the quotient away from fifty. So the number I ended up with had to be 48.7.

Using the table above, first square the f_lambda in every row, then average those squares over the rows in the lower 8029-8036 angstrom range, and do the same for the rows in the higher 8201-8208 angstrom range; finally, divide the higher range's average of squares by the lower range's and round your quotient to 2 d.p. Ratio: 1.03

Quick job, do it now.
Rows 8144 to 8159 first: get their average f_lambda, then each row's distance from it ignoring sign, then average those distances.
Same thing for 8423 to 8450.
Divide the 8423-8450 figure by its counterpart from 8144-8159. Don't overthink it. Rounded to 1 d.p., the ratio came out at 2.0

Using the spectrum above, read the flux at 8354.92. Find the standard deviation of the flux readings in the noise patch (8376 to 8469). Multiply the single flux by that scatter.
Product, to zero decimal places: 10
